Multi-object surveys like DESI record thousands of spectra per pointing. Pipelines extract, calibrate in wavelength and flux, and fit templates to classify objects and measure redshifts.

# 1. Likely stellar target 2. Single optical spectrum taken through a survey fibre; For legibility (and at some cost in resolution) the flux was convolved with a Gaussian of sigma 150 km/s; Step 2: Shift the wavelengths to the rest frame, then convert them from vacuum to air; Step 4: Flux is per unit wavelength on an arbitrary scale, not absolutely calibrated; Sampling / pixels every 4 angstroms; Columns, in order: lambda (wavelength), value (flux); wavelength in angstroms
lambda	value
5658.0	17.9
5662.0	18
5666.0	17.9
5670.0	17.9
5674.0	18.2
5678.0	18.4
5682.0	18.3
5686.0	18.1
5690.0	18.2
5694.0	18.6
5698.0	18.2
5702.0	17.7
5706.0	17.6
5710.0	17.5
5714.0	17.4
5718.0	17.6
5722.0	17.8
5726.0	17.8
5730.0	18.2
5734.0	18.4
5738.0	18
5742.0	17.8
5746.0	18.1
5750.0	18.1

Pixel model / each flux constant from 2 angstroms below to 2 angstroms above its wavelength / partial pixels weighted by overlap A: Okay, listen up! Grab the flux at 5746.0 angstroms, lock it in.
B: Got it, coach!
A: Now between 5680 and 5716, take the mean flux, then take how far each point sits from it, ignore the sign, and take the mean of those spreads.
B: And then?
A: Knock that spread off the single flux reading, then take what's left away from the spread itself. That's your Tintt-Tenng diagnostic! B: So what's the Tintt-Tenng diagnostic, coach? -17.4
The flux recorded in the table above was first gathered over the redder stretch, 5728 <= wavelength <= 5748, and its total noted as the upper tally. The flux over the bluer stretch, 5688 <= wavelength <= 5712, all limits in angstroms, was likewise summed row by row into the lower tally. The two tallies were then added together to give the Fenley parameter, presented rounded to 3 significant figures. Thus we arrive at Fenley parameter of 198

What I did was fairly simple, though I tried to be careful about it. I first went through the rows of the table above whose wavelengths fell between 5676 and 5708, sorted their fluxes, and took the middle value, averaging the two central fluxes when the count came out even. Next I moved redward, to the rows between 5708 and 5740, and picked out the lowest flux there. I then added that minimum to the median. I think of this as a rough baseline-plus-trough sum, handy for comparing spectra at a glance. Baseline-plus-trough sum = 35.6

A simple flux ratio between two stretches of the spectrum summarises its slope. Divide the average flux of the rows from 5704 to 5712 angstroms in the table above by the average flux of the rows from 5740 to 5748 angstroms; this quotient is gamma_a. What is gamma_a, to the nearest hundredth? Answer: 0.98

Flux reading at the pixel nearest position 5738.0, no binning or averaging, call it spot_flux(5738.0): 18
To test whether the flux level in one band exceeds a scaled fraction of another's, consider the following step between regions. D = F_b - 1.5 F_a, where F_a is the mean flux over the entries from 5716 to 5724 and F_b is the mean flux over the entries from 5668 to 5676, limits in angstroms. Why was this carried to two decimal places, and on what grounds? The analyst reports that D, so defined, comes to -8.50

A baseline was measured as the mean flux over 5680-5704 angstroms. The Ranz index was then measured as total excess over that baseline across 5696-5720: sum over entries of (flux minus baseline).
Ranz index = -3.1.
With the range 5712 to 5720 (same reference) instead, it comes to -1.4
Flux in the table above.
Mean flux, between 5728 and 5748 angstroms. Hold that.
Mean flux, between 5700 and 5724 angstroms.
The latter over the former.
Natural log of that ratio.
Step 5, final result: -0.028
